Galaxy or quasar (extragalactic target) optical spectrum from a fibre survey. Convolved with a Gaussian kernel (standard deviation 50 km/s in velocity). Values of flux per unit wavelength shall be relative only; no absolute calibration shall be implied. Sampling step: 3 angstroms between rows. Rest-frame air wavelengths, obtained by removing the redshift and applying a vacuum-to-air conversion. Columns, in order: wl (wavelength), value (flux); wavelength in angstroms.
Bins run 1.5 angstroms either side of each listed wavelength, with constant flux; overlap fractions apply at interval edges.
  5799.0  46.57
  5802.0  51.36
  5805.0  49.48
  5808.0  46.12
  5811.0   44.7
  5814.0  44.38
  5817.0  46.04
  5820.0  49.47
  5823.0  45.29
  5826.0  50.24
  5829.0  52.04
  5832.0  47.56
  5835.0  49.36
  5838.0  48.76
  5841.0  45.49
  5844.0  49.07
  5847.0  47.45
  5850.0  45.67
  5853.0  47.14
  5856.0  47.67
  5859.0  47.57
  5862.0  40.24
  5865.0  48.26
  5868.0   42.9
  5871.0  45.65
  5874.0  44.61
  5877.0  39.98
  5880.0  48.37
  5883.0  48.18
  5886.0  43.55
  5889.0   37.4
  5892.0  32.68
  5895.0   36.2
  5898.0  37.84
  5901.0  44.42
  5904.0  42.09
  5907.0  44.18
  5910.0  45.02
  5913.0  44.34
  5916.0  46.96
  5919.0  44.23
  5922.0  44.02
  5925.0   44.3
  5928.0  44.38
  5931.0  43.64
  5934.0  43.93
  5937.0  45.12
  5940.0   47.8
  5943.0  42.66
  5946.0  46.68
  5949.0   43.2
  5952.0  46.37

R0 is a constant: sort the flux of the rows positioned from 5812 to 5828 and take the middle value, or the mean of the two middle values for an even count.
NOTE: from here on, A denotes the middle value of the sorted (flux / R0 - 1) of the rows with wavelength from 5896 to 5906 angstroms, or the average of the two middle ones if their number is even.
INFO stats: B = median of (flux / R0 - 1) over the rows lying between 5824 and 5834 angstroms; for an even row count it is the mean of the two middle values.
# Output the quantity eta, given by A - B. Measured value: -0.18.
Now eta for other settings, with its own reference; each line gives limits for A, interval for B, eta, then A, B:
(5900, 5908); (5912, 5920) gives 0.00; -0.040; -0.04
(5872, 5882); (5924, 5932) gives 0.01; -0.031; -0.04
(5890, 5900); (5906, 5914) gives -0.18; -0.214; -0.04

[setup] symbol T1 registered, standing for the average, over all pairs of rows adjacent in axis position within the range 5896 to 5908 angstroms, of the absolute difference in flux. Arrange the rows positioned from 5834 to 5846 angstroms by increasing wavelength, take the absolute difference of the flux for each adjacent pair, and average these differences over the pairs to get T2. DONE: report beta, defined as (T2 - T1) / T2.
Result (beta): -0.5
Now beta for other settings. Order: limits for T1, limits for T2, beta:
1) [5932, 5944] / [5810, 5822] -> -0.7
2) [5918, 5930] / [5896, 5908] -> 0.9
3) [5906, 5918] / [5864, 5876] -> 0.5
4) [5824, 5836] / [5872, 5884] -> 0.4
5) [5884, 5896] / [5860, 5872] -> 0.1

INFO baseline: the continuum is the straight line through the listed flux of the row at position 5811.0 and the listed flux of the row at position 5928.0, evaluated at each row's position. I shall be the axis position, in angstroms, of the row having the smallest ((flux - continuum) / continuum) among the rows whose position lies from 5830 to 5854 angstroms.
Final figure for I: 5841.0 angstroms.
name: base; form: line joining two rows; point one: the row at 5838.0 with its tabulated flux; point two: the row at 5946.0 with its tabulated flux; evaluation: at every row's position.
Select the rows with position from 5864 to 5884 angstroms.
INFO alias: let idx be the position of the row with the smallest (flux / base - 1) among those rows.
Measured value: 5877.0 angstroms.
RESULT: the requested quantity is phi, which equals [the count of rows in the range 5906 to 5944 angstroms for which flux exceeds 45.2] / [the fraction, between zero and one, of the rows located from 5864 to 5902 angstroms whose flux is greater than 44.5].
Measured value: 5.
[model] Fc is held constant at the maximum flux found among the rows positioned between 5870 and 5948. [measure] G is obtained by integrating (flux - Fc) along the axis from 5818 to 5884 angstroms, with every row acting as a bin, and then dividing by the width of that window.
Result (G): -2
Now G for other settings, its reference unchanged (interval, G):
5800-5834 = 0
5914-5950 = -4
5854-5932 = -5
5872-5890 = -4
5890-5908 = -9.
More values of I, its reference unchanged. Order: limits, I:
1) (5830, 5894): 5892.0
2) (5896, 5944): 5898.0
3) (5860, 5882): 5877.0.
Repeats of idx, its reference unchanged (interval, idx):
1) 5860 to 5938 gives 5892.0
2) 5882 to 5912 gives 5892.0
